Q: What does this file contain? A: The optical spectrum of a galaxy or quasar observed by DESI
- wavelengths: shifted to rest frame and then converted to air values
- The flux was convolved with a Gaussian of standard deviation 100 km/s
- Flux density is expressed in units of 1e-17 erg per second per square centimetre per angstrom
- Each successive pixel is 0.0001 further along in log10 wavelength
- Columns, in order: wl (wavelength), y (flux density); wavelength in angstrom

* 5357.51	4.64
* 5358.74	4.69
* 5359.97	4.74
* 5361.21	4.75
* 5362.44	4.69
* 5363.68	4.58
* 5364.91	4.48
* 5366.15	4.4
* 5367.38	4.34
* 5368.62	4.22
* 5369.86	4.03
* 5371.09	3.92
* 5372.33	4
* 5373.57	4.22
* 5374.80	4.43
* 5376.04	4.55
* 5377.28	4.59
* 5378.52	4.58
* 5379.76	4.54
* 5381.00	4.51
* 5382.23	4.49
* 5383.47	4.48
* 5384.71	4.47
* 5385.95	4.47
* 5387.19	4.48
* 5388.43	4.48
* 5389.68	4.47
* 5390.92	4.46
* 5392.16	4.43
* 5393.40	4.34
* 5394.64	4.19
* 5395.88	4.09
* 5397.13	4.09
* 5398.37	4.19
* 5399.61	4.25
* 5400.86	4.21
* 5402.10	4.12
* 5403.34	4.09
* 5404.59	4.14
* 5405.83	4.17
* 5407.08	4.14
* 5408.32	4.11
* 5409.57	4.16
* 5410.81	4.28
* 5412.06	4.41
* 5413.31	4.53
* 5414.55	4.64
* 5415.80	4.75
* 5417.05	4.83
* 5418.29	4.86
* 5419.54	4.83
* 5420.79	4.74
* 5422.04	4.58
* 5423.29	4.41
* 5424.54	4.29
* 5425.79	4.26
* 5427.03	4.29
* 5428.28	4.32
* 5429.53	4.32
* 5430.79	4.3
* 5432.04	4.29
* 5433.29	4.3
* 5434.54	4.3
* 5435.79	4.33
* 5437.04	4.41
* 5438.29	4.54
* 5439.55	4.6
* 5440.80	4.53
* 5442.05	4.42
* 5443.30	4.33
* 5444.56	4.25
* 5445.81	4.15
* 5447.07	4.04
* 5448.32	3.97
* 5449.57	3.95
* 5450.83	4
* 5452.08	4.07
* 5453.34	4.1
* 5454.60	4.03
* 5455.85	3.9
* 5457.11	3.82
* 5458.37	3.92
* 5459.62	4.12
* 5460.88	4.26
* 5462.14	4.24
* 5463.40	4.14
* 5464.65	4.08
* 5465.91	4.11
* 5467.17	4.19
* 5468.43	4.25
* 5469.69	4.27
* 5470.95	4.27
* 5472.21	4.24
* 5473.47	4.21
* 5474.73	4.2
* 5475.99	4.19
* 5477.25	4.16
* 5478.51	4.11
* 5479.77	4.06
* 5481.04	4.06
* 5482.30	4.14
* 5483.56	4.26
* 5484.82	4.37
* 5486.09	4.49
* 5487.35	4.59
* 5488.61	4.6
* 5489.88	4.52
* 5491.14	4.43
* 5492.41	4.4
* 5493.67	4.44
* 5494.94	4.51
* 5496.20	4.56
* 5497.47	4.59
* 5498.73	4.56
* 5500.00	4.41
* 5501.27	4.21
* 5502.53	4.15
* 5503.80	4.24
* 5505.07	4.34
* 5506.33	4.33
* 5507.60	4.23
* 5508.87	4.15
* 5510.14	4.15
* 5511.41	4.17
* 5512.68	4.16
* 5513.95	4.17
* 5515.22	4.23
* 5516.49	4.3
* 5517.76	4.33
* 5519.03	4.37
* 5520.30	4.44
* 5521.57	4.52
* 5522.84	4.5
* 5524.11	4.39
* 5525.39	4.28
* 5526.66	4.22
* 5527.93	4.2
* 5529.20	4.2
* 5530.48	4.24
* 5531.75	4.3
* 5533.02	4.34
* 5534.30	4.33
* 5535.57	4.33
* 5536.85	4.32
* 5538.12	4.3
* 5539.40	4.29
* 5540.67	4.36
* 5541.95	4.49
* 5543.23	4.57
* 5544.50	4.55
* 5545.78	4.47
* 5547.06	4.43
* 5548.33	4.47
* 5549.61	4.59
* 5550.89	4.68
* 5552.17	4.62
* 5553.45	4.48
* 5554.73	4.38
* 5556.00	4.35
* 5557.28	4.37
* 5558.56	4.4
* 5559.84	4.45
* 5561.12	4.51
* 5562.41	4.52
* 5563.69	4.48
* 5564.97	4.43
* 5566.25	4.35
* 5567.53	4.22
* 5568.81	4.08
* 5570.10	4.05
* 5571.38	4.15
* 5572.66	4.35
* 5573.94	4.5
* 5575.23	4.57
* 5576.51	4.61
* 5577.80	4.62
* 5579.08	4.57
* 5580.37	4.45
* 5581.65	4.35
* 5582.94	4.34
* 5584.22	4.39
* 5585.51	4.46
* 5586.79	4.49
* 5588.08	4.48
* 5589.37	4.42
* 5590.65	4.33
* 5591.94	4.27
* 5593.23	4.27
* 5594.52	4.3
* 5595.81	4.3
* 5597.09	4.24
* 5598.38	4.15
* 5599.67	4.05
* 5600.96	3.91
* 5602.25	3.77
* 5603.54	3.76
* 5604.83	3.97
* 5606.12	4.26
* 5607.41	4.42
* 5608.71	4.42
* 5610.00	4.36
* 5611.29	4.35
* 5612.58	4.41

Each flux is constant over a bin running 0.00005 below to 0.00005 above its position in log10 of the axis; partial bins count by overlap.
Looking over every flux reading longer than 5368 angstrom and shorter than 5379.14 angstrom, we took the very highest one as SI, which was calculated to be 4.59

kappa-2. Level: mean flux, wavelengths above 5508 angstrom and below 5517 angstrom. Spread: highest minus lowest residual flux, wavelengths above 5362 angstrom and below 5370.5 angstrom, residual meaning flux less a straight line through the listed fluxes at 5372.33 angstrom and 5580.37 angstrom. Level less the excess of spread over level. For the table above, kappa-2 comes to 7.7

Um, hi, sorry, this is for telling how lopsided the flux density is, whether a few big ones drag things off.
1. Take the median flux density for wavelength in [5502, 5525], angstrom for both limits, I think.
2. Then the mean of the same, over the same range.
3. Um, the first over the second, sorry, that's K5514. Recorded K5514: 1.00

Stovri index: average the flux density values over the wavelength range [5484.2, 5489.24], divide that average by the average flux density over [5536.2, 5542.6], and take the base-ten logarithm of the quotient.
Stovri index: 0.016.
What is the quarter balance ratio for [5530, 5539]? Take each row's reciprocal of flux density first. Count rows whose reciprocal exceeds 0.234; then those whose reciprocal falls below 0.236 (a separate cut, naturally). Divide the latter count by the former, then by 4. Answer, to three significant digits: 1.75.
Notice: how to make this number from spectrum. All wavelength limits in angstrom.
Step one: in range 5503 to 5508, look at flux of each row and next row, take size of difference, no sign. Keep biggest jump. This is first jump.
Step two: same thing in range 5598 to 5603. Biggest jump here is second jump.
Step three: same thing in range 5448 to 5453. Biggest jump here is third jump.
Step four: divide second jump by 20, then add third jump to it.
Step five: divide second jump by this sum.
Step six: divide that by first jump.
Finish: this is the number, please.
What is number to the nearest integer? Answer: 18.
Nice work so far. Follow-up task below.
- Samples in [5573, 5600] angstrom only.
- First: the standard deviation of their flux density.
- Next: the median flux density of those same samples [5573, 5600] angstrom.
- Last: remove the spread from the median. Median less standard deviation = 4.24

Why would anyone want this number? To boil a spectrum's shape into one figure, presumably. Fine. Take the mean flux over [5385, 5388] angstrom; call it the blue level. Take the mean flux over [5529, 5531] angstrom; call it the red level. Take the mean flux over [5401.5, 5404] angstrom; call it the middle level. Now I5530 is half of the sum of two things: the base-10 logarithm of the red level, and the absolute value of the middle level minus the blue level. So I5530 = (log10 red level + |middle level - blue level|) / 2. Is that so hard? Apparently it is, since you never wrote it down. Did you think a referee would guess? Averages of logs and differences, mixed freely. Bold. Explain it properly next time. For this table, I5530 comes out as 0.50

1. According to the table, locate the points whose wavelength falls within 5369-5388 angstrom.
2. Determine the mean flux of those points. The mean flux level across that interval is 4.38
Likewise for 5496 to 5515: 4.29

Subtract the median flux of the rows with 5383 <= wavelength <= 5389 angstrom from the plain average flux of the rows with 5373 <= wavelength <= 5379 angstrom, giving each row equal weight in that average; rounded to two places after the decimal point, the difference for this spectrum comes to -0.01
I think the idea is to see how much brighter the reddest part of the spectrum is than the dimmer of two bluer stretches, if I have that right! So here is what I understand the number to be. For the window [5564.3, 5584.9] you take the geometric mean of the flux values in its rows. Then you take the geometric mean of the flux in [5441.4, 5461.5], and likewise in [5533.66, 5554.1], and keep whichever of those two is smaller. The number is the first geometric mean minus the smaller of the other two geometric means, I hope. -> 0.29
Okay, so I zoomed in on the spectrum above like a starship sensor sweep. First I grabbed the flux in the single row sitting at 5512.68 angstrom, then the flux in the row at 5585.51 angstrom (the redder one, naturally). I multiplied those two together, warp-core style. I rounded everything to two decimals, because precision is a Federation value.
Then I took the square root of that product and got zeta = 4.31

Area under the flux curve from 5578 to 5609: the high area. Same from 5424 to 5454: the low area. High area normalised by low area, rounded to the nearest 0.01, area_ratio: 1.03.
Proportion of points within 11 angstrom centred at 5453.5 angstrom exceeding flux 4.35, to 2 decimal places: 0.00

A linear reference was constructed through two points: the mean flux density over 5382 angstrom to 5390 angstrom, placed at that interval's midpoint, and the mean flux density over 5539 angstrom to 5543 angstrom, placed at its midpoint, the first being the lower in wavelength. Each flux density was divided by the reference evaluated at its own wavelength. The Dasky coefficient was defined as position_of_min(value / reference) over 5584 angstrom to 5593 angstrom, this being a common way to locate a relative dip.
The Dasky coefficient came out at 5591.94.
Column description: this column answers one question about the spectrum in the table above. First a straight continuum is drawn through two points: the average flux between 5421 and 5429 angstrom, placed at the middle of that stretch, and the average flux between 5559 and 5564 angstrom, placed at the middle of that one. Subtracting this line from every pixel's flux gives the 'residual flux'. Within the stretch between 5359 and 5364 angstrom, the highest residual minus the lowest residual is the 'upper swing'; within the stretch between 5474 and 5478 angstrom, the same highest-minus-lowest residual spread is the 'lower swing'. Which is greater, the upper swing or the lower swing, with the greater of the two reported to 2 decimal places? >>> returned 0.17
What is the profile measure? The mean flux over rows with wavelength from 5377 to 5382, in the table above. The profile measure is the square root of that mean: 2.134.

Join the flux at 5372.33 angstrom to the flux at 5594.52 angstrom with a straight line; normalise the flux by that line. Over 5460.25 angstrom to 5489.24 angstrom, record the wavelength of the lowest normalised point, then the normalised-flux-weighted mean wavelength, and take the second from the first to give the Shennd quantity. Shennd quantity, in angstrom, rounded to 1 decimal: 6.2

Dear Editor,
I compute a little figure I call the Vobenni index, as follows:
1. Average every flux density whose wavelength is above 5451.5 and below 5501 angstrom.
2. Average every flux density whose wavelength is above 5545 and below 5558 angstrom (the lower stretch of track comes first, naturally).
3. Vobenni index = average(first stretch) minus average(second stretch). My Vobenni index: -0.23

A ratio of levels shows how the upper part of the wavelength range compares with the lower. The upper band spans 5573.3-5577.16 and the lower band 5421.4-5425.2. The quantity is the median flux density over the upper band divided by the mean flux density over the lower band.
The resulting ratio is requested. 1.03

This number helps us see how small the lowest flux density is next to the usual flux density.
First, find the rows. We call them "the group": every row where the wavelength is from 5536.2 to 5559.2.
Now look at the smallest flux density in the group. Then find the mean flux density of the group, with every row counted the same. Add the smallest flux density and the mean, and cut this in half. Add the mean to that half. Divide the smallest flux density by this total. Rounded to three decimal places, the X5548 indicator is 0.486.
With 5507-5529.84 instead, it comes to 0.489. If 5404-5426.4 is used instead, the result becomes 0.471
